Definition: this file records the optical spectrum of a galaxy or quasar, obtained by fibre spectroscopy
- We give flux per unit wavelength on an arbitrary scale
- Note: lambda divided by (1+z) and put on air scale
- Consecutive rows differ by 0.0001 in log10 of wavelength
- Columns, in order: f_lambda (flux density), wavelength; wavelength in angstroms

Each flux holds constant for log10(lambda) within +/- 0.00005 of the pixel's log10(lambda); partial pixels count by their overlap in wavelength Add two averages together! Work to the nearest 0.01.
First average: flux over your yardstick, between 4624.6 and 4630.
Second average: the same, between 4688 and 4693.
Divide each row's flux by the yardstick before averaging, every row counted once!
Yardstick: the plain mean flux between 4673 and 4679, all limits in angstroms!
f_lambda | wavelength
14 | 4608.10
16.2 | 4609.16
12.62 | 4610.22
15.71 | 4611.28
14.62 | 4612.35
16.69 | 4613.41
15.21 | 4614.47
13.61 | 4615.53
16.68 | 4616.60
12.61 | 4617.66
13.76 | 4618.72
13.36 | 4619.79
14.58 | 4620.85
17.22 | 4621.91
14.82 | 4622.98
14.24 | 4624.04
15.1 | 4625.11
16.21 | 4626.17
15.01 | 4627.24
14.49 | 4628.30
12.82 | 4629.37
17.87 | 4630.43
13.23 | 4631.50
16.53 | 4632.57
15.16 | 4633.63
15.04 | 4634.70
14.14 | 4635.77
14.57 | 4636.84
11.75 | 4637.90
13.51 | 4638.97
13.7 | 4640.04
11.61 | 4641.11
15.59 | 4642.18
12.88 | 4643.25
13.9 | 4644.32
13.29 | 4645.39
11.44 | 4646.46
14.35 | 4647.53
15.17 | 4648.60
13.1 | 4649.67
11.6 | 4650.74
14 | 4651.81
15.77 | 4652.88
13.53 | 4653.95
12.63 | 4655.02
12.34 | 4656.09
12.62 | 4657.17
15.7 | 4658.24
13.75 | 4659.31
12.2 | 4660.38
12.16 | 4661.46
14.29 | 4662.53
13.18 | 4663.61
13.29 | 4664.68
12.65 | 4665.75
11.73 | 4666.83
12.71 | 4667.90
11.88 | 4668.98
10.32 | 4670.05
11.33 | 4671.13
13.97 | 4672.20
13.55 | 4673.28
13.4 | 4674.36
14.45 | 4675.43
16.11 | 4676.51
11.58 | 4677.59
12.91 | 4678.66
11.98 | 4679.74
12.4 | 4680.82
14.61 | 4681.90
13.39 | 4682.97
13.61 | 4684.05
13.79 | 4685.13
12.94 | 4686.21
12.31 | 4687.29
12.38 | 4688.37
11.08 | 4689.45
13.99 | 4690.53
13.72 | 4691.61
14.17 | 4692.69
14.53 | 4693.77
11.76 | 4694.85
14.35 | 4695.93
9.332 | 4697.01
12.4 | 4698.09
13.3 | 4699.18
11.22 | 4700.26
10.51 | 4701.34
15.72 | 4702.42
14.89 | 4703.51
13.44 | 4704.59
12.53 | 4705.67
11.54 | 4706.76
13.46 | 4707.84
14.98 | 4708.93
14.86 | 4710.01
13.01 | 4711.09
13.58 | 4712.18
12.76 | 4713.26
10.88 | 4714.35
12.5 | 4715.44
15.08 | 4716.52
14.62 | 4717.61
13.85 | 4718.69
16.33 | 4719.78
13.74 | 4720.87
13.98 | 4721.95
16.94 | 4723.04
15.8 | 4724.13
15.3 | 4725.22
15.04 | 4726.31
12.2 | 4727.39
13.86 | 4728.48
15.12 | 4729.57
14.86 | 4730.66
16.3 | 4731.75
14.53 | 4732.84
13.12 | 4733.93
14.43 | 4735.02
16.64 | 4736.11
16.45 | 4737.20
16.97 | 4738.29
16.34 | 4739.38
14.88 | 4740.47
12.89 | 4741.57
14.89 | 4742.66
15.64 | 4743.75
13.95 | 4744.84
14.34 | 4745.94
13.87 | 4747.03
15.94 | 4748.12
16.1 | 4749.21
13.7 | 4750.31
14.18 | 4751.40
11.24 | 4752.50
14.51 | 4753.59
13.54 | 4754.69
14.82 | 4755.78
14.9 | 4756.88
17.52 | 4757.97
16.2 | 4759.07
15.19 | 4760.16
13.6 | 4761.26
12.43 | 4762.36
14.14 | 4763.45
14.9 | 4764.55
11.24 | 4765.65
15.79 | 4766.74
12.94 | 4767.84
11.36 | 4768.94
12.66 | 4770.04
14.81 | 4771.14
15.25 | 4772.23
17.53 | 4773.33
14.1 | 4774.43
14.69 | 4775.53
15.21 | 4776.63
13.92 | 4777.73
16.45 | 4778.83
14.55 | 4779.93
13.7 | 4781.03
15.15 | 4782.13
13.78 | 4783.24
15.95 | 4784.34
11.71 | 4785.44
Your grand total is 2.03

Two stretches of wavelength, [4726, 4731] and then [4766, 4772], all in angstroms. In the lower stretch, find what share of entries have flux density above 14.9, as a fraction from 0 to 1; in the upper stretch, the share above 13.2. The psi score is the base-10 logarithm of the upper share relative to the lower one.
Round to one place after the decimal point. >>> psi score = 0.0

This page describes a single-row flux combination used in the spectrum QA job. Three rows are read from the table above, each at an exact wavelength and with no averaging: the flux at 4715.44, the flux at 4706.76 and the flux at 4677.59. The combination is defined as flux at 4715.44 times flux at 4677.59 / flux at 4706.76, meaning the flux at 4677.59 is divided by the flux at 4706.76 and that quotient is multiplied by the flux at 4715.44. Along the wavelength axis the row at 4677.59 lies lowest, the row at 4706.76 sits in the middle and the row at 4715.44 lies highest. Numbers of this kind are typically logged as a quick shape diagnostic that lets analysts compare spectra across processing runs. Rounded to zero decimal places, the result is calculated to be 13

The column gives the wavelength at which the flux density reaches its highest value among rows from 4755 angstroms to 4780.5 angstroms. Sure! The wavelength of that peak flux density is 4773.33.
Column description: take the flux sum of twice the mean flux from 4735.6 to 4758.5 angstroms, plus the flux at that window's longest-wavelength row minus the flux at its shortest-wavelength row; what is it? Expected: 30.7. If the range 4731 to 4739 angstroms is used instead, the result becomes 31.7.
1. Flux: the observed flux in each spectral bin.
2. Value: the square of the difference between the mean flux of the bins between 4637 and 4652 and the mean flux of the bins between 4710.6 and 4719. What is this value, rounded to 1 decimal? 0.0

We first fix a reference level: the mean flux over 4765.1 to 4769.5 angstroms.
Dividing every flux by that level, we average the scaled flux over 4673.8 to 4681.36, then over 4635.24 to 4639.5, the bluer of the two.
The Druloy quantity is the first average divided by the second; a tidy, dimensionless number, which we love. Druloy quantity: 0.98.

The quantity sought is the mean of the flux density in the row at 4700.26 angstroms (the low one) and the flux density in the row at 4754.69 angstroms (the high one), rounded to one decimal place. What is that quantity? 12.4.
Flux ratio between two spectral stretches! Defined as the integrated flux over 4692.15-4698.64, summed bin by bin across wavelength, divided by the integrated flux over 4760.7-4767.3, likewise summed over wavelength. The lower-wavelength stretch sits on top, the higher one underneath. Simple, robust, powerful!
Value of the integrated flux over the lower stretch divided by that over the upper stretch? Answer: 0.92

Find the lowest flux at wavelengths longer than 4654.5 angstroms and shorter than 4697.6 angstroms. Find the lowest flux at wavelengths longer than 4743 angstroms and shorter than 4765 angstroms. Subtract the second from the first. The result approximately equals -1.9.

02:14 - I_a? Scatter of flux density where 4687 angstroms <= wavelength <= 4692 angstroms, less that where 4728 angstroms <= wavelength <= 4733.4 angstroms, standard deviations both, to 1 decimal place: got 0.3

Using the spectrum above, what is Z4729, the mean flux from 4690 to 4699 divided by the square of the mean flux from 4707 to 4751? 0.061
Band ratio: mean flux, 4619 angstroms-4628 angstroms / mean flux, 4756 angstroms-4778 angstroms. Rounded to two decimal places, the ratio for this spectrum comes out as 1.04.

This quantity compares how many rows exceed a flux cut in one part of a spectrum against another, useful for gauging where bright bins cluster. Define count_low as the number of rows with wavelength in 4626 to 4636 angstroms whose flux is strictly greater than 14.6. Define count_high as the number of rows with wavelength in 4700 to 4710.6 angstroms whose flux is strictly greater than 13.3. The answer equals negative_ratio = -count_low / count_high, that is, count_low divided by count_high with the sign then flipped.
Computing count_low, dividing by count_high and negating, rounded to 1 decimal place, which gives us -1.0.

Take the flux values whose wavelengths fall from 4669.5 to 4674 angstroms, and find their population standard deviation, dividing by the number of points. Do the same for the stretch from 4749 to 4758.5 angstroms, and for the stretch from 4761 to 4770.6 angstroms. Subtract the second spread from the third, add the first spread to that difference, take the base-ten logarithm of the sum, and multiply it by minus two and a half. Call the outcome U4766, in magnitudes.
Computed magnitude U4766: -0.3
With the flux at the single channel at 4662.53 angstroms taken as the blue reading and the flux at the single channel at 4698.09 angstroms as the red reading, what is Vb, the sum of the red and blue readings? 27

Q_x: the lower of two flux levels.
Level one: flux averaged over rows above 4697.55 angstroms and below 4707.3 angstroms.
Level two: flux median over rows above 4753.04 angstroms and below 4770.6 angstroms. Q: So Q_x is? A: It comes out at 12.8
